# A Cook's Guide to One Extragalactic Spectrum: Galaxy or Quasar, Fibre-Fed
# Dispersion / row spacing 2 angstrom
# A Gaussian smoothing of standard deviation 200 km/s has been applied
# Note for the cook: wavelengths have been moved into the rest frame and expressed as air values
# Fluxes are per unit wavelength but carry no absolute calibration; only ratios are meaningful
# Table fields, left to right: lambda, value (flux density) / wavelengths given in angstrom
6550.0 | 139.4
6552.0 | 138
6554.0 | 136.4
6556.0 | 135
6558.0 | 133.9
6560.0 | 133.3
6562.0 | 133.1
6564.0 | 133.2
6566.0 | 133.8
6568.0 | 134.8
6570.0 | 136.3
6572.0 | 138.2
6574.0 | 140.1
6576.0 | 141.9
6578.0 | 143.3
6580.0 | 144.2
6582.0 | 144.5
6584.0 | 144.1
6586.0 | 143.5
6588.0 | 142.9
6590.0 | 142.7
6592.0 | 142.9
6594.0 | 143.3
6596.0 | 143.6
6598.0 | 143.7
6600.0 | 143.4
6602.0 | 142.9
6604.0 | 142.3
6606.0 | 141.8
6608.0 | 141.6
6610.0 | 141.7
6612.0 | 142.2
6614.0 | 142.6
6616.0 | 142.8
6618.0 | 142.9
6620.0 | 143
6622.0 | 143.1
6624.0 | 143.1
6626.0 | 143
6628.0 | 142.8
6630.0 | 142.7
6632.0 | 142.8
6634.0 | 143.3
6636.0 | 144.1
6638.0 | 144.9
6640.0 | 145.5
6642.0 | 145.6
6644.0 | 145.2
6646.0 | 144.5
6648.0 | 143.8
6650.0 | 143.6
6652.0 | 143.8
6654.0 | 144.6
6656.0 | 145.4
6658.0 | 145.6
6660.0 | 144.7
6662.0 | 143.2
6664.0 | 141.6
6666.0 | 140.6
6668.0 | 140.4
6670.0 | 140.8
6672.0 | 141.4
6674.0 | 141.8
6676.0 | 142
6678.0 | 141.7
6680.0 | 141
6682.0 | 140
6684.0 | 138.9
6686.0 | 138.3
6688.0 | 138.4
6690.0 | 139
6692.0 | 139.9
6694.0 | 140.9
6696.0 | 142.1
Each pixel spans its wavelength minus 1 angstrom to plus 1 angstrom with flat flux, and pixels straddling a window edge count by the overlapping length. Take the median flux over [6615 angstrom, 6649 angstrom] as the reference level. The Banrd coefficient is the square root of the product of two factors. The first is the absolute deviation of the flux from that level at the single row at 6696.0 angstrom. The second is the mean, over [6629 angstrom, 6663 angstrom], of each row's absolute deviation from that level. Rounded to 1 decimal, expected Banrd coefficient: 1.1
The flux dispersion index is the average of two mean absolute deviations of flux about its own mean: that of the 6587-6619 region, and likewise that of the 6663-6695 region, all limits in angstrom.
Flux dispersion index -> 0.75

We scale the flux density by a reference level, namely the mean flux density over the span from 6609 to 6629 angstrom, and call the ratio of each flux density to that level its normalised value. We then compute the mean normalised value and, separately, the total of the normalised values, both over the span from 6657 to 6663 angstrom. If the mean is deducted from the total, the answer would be 2.02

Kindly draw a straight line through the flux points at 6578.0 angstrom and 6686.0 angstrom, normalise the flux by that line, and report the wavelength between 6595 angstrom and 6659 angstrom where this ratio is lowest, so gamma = 6608.0 angstrom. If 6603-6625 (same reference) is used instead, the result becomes 6608.0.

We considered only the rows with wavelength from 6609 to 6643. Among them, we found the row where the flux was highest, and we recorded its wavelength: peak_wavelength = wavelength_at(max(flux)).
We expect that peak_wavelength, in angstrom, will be 6642.0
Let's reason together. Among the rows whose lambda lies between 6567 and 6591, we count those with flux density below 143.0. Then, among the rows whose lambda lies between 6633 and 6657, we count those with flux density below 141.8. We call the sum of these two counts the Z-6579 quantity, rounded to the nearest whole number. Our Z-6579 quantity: 7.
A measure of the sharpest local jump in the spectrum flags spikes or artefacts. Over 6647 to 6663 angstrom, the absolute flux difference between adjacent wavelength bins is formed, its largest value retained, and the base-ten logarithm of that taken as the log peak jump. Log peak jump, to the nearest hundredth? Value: 0.18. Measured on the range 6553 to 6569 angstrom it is 0.15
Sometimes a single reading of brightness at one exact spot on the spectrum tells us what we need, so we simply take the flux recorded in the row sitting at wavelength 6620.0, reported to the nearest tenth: 143.0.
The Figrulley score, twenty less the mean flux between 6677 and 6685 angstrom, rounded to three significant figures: -120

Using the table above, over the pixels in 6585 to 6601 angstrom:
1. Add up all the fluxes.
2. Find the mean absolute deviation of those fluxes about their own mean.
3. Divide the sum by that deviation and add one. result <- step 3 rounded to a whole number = 3668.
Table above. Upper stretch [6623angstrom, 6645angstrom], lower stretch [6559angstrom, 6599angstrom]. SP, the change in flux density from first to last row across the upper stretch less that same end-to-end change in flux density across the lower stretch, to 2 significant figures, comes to -8.3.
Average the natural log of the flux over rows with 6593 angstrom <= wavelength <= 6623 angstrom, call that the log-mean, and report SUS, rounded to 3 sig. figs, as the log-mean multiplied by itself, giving 24.6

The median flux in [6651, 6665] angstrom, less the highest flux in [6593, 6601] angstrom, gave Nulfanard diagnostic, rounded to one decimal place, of 0.9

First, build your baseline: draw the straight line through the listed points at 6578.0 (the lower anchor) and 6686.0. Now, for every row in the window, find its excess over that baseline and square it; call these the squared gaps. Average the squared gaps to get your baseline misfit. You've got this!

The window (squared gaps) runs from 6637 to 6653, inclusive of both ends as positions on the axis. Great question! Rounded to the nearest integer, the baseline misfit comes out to 20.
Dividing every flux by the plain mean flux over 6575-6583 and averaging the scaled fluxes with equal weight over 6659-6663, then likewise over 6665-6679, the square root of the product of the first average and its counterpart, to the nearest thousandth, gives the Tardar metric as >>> 0.994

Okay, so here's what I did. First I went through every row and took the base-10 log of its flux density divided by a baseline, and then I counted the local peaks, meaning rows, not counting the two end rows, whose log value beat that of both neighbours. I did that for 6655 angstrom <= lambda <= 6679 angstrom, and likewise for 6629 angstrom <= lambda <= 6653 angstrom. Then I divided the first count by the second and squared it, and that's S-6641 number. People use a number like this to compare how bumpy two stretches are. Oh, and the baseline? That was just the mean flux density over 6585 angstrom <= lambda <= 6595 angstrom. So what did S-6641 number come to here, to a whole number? 4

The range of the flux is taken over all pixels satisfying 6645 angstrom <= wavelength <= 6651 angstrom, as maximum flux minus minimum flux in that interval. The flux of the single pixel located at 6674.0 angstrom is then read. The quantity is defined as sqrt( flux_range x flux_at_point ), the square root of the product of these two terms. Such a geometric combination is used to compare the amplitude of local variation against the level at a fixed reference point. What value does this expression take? 11.3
